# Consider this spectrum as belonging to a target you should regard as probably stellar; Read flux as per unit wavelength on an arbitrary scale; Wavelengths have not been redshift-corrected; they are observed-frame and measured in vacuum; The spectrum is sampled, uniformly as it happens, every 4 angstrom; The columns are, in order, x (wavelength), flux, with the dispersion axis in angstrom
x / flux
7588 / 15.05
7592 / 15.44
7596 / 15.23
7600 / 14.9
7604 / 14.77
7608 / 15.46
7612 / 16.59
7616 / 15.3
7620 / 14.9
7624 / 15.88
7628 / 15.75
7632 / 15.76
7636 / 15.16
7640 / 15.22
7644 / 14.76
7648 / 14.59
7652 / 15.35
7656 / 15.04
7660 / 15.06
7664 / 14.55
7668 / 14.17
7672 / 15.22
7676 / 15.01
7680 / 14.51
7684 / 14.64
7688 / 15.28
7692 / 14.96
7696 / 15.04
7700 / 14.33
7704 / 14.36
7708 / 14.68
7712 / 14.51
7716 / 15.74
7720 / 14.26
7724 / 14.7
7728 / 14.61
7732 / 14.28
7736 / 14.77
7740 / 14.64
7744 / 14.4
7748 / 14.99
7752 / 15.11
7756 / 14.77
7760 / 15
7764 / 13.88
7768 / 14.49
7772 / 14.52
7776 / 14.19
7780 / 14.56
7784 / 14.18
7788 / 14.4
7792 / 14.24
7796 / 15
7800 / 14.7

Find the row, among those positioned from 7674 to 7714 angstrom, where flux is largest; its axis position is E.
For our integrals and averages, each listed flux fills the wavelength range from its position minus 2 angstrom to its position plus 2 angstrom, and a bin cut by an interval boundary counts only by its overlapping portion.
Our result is 7688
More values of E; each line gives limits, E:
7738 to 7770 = 7752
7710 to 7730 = 7716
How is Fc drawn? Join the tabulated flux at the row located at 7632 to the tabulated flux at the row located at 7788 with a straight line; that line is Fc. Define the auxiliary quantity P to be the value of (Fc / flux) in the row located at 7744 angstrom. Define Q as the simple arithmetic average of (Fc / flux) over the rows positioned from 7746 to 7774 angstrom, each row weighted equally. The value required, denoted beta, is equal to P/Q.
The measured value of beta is 1.03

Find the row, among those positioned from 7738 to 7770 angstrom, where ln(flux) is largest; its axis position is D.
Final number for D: 7752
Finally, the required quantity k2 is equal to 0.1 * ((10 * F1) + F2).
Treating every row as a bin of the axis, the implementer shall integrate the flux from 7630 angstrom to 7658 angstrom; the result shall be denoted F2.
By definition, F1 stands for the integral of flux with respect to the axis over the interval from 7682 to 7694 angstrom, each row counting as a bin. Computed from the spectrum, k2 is 222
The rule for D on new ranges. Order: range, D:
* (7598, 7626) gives 7612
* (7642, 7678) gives 7652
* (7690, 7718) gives 7716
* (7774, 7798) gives 7796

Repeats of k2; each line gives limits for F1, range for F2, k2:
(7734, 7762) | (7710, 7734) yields 450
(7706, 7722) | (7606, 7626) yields 268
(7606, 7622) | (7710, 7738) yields 290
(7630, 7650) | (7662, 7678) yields 326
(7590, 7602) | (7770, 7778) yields 194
